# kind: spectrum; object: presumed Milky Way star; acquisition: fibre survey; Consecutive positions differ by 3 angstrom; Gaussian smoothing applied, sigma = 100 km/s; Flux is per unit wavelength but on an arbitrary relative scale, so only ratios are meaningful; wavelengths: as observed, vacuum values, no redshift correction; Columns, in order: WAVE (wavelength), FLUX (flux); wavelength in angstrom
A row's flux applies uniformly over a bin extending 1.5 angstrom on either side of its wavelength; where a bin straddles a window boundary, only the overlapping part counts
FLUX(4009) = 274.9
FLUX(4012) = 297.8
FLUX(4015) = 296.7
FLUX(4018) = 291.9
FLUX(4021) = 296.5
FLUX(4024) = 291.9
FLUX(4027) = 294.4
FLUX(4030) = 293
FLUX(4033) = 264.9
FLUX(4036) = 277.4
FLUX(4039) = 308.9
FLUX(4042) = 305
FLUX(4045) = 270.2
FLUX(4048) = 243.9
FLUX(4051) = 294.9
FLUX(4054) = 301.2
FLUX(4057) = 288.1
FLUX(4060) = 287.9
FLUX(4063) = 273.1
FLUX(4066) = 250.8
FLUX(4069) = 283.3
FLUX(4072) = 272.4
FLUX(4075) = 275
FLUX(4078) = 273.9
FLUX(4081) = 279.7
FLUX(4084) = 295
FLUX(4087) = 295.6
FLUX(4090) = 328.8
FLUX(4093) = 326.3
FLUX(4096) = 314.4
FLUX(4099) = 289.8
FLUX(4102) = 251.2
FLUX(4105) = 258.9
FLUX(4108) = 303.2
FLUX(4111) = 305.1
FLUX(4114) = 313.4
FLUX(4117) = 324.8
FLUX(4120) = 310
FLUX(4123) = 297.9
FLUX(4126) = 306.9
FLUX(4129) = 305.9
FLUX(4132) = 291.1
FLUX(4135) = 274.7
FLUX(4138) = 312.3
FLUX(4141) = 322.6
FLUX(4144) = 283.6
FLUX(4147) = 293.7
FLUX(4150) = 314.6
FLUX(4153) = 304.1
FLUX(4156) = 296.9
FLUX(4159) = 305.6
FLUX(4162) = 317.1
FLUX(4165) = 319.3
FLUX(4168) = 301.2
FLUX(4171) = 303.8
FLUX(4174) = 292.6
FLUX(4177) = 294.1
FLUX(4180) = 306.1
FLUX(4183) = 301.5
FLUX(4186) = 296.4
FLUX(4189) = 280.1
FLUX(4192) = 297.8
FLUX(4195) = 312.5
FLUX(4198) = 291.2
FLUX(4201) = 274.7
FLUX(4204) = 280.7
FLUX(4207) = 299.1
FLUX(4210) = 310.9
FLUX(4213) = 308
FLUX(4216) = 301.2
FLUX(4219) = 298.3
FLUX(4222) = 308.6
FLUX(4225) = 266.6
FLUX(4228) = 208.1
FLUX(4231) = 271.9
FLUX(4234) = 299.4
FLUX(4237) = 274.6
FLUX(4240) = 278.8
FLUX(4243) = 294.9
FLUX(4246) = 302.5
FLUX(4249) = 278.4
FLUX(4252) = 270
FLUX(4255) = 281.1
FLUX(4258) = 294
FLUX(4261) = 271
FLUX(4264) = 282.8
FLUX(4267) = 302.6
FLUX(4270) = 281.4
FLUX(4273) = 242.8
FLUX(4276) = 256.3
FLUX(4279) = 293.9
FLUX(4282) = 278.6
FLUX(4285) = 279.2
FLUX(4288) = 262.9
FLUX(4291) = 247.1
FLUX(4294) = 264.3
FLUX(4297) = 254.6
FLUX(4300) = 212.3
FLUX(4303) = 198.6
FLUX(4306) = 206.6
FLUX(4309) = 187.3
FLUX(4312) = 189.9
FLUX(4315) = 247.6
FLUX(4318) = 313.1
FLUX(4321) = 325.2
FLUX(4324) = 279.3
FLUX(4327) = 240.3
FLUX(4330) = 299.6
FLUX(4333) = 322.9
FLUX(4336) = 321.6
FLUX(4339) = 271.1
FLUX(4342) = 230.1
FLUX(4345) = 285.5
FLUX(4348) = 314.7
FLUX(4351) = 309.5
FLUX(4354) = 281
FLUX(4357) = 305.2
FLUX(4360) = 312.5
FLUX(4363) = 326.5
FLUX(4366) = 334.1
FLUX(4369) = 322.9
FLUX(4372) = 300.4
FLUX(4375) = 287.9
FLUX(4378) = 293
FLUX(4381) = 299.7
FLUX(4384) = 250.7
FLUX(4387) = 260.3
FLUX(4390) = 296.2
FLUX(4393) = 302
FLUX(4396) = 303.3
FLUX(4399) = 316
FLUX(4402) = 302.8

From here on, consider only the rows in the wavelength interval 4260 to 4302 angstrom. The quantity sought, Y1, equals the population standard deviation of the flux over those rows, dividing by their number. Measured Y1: 22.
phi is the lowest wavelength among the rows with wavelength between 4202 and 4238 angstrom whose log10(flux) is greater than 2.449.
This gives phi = 4207 angstrom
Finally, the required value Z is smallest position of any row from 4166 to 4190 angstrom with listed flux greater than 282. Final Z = 4168 angstrom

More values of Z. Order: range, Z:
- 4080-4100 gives 4084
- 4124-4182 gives 4126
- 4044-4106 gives 4051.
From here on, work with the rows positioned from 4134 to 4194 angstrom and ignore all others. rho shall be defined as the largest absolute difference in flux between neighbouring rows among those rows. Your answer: 39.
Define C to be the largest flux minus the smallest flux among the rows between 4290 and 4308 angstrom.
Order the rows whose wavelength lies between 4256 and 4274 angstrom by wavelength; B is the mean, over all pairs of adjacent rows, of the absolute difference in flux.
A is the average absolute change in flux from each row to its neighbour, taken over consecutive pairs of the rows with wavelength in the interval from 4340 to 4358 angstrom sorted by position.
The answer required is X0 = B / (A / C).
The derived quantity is 53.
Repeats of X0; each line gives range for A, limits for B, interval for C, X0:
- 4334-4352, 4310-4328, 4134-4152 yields 58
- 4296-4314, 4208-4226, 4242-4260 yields 25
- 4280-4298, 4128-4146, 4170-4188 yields 27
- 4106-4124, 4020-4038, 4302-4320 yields 127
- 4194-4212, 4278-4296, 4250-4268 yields 29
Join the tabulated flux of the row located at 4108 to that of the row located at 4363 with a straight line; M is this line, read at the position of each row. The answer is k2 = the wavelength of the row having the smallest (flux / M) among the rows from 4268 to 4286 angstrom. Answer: 4273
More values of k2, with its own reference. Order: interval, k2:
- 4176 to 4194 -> 4189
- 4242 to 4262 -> 4252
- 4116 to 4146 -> 4135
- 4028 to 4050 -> 4048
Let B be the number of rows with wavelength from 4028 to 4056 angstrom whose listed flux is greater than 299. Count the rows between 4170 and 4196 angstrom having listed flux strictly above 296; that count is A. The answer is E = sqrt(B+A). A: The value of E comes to 3.0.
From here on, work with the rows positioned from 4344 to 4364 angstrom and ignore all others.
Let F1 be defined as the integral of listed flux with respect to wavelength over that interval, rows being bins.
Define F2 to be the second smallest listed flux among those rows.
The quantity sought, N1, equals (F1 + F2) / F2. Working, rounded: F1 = 6099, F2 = 285.5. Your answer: 22.4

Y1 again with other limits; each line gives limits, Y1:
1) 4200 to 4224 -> 12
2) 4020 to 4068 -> 18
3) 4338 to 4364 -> 28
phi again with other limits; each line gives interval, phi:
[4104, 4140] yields 4108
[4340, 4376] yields 4345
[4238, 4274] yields 4243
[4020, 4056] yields 4021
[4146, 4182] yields 4147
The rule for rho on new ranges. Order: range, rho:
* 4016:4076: 51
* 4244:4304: 42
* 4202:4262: 64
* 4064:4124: 44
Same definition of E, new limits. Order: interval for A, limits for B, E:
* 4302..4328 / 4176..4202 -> 2.2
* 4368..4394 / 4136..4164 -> 3.3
